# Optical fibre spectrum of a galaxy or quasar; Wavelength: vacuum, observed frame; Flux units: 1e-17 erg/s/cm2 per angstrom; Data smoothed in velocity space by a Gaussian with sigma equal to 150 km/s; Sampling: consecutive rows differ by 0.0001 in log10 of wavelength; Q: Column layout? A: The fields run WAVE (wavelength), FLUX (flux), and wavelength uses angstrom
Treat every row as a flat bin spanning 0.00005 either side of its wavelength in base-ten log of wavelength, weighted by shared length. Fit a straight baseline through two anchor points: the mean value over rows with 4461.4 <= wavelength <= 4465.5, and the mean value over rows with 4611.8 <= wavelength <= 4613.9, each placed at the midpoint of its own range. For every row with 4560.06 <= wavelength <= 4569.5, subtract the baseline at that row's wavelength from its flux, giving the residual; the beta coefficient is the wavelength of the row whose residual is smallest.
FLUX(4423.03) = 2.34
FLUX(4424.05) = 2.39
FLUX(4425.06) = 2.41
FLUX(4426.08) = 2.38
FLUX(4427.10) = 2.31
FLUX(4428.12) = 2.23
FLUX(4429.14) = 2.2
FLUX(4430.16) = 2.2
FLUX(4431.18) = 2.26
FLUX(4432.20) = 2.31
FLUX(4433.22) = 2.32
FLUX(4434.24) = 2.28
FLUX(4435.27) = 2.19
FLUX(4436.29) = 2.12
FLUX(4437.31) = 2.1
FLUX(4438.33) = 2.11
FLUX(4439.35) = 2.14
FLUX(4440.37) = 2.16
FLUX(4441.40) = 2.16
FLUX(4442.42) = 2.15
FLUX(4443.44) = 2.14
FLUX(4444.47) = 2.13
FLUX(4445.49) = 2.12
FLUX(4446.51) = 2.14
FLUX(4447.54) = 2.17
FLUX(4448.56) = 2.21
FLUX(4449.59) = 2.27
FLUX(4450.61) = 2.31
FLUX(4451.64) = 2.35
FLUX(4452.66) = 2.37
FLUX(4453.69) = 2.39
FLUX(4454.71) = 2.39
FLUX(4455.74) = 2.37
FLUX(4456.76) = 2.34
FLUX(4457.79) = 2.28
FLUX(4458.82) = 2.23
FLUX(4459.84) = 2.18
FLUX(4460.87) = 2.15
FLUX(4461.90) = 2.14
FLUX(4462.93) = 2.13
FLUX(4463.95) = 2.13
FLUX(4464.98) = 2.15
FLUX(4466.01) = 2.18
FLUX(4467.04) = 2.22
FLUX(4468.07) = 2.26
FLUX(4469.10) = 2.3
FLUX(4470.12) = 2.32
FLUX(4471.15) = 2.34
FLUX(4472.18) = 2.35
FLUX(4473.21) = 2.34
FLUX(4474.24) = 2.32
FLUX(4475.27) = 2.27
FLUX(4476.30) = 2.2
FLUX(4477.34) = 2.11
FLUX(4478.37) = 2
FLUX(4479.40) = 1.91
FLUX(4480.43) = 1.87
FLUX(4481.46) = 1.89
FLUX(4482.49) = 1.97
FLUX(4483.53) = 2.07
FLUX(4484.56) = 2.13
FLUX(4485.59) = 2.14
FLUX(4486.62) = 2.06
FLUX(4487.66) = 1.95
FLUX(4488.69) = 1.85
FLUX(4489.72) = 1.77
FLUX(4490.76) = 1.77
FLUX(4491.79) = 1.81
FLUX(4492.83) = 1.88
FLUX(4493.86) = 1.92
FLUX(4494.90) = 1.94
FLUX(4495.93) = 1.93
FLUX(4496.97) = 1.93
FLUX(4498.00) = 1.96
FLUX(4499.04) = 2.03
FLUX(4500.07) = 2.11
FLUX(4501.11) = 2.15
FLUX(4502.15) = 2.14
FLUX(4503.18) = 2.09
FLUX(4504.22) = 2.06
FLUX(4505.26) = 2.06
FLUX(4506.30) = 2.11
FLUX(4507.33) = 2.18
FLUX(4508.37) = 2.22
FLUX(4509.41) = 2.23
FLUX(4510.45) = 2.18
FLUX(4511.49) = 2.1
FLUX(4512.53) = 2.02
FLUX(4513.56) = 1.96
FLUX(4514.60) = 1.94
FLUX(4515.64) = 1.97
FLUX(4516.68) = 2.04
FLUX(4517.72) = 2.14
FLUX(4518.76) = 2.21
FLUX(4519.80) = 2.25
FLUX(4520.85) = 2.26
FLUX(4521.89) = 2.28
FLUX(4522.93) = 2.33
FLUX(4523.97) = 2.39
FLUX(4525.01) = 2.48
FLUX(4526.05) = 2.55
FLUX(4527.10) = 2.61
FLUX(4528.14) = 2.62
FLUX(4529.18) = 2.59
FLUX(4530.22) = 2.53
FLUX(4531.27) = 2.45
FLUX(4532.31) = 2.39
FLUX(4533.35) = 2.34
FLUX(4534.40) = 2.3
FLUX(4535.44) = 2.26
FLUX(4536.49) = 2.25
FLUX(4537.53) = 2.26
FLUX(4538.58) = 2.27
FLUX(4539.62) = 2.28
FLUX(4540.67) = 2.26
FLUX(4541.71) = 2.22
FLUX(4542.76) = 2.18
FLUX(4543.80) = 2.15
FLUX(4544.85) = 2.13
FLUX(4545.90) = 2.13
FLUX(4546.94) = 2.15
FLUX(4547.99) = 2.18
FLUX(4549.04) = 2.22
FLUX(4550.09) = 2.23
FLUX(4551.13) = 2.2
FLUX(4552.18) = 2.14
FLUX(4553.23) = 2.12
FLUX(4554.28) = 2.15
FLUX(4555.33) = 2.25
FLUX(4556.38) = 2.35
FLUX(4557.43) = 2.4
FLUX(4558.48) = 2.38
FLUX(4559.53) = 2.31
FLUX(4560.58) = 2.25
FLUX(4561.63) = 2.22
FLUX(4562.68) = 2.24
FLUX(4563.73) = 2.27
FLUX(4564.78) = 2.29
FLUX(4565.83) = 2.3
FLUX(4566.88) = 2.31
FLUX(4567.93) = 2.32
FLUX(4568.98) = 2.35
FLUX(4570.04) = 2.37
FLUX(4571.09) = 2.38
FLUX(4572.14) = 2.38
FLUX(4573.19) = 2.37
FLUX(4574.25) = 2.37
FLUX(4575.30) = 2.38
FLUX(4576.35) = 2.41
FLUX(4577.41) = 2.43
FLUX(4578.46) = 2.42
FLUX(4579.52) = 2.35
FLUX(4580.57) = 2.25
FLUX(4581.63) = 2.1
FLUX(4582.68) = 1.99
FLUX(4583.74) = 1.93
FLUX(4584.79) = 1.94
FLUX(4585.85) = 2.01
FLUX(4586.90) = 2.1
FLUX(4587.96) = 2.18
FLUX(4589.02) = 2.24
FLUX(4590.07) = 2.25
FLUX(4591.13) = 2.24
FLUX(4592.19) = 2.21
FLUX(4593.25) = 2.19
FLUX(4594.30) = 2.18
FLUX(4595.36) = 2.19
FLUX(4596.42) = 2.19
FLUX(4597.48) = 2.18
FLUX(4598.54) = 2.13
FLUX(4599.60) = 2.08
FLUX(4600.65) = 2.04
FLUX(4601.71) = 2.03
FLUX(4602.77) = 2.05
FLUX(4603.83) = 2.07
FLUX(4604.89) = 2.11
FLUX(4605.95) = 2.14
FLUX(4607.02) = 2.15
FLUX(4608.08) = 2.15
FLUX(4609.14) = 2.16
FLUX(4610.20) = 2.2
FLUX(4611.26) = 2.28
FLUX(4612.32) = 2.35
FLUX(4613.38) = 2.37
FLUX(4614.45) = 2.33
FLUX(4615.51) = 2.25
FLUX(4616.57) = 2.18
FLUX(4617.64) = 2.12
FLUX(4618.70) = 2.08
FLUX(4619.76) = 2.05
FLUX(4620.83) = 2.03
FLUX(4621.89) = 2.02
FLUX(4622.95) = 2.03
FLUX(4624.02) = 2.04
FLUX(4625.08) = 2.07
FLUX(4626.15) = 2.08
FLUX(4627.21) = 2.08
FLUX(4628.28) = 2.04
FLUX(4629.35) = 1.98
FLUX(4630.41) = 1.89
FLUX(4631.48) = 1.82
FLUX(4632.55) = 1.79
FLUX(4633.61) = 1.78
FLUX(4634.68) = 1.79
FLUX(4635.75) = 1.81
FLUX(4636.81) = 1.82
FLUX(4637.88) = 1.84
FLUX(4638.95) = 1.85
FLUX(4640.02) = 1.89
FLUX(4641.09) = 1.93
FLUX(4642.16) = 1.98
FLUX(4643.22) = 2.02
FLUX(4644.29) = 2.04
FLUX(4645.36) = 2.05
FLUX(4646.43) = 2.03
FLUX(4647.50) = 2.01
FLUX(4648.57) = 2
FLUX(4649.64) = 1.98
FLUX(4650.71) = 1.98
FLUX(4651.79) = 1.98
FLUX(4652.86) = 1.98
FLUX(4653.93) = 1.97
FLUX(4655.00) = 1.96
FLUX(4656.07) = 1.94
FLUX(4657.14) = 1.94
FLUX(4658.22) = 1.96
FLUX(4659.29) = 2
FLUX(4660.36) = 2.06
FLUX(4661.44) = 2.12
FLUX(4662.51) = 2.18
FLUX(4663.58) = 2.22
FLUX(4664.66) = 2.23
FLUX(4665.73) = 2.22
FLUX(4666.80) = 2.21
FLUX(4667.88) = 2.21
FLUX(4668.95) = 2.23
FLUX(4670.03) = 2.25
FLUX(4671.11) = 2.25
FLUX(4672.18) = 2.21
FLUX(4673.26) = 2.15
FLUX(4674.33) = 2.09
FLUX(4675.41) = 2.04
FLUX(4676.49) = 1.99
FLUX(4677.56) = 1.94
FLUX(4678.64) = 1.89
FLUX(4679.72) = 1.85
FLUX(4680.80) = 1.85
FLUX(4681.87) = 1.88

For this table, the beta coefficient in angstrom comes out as 4561.63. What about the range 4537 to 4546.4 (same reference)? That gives 4545.90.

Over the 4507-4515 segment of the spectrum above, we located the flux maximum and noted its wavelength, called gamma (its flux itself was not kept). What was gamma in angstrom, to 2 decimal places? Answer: 4509.41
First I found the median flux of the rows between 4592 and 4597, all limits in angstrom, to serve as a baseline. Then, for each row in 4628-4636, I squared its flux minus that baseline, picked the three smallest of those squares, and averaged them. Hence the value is 0.052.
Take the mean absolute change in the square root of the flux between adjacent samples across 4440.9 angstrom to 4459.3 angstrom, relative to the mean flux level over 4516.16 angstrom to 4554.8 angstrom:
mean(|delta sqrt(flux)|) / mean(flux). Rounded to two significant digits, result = 0.0040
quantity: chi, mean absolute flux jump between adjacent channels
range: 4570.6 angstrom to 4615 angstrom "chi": 0.037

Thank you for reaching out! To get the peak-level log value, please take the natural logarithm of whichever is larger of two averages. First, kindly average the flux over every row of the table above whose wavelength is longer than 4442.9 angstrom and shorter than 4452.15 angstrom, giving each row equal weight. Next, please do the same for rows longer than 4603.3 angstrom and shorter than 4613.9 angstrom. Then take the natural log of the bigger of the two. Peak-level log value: 0.79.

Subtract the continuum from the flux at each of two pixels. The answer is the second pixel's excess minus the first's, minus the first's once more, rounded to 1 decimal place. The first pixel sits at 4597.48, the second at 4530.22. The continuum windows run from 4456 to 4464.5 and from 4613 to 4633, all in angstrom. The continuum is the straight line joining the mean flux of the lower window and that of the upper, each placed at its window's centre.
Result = 0.2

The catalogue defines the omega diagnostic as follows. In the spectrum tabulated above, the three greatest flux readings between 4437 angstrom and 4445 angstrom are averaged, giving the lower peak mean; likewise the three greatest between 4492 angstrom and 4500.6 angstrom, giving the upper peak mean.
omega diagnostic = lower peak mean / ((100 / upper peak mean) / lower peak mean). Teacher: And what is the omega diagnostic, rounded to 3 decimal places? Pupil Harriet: 0.095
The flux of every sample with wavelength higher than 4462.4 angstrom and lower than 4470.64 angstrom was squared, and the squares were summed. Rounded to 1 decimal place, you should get 39.2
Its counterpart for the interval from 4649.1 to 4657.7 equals 30.9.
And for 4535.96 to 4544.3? 39.9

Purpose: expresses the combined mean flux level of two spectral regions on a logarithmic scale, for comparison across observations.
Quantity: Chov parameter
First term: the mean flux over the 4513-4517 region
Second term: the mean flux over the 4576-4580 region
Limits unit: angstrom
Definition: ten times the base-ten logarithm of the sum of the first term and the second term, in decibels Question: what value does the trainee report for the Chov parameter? 6.41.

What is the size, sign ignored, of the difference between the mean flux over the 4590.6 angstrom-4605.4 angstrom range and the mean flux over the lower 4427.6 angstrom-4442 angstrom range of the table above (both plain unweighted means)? 0.06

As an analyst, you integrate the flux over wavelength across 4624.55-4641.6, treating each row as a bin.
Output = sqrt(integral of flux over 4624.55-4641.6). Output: 5.70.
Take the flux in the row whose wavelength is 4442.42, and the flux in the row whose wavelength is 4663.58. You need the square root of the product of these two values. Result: 2.18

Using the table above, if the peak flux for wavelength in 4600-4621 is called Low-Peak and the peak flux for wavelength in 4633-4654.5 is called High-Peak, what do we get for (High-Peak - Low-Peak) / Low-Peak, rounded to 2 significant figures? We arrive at -0.14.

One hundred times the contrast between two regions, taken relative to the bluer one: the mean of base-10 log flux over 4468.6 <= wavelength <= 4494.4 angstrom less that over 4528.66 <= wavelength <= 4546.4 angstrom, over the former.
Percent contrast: -15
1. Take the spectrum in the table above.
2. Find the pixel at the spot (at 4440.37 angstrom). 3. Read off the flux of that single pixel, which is 2.16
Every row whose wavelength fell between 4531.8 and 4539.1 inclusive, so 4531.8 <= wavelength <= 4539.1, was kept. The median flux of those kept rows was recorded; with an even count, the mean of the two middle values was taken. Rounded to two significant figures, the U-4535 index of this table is 2.3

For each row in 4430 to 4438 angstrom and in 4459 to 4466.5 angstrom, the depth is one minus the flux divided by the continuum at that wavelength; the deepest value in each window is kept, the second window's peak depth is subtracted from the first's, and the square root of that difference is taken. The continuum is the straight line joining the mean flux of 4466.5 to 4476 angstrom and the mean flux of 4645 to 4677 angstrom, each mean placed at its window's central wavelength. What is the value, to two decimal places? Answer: 0.16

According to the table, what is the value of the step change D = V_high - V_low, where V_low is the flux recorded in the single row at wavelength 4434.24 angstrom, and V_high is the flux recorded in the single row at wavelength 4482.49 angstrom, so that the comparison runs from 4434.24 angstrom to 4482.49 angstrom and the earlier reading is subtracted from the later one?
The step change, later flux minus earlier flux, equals -0.31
